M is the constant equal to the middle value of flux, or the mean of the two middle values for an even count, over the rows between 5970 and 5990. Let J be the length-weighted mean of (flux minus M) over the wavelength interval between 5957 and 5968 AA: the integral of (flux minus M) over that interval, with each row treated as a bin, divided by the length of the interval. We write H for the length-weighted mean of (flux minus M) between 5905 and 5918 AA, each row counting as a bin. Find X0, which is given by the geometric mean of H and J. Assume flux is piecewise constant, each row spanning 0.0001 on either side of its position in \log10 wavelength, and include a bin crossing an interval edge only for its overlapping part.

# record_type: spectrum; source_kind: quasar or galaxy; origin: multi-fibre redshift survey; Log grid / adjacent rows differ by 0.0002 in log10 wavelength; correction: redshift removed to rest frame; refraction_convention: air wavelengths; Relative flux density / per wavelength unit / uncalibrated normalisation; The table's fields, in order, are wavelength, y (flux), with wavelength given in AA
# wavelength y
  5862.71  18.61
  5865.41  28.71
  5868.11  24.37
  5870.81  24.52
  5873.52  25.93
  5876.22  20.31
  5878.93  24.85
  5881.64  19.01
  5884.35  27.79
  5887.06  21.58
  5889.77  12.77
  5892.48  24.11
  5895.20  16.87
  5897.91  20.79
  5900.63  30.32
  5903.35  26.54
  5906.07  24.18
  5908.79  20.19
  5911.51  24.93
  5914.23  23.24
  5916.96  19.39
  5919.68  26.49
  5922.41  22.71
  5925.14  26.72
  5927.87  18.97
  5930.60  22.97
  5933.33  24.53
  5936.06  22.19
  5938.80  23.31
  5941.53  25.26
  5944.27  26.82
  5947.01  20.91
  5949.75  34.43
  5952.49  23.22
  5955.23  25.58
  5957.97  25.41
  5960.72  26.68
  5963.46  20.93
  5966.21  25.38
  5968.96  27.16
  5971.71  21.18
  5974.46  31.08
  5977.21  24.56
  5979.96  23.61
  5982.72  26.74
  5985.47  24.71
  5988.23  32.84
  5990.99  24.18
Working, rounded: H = -2.29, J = 0.0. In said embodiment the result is 0.3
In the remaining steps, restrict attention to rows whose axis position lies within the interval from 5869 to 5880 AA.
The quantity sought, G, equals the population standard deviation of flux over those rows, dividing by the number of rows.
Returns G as 2.1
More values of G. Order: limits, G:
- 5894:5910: 4.4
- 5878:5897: 4.8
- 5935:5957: 3.9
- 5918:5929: 3.2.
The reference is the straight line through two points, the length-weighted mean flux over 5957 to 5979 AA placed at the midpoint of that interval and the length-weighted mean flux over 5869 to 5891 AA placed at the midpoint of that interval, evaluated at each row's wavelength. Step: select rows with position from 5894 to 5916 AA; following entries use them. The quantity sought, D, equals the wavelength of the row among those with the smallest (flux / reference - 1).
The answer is 5895.20 AA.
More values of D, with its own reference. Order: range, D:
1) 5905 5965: 5927.87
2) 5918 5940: 5927.87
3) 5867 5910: 5889.77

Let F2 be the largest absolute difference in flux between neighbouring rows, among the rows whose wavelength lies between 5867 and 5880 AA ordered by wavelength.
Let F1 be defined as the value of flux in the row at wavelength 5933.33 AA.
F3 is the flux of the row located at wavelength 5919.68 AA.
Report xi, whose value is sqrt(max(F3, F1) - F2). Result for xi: 4.6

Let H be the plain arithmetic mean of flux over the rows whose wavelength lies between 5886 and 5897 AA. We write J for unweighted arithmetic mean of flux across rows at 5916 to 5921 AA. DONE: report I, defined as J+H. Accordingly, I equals 41.8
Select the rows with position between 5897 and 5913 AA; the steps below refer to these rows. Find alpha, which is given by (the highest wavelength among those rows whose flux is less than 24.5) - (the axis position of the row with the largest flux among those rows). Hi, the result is 8.2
